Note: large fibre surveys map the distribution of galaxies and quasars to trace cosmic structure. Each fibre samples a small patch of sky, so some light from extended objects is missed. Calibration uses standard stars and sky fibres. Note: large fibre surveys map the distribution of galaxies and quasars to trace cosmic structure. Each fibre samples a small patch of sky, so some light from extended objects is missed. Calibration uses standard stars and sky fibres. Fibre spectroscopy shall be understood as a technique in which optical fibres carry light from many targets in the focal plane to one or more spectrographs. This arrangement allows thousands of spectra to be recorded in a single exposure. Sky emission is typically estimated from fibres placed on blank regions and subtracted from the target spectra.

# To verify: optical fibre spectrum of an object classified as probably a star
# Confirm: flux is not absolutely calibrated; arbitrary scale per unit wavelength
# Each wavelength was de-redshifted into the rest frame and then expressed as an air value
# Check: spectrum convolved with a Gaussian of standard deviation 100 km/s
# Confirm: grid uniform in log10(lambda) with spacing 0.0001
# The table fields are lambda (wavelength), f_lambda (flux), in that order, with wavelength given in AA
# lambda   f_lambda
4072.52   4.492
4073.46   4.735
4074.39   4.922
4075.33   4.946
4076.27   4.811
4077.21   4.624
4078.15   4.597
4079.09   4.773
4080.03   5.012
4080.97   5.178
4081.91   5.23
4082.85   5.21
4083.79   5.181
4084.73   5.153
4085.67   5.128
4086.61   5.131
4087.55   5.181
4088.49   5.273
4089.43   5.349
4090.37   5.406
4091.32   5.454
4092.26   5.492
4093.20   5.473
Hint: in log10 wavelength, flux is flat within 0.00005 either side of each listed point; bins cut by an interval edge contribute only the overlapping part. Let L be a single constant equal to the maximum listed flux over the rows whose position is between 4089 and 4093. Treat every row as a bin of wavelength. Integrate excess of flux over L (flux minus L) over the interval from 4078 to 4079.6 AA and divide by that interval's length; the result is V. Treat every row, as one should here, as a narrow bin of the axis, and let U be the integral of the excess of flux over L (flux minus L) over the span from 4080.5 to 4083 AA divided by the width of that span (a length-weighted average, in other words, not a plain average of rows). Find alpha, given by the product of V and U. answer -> 0.224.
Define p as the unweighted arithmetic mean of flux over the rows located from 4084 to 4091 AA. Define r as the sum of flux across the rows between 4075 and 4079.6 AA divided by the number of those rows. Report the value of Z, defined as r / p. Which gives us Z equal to 0.91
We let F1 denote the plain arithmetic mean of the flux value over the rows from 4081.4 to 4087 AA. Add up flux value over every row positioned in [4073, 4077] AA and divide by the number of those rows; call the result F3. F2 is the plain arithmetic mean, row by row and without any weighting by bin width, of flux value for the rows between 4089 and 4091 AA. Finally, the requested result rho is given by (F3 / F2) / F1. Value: 0.175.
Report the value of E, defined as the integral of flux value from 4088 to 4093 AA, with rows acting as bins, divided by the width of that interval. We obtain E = 5.40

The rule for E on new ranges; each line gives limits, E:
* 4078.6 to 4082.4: 5.04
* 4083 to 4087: 5.16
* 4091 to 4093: 5.49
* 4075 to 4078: 4.76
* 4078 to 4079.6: 4.71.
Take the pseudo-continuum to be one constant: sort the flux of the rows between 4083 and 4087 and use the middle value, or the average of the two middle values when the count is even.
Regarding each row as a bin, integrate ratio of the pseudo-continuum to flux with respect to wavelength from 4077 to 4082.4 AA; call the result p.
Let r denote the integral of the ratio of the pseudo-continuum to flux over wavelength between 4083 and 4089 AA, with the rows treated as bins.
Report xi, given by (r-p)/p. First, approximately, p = 5.7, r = 5.97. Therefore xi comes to 0.05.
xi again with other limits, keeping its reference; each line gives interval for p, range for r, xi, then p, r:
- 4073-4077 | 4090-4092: -0.56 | 4.3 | 1.89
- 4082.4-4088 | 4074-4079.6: 0.08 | 5.6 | 6.02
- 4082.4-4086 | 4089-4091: -0.47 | 3.6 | 1.90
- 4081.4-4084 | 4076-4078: -0.15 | 2.6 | 2.19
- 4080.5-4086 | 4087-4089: -0.64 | 5.5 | 1.97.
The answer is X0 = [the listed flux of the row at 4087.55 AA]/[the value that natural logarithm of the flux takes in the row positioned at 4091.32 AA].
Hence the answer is 3.05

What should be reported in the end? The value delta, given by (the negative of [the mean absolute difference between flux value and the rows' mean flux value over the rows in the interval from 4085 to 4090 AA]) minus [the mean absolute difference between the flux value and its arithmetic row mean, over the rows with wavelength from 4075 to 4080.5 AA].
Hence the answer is -0.208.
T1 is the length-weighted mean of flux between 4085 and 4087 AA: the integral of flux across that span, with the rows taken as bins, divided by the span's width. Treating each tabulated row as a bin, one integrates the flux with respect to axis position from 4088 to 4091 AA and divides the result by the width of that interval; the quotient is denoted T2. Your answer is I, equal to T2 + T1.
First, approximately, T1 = 5.14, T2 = 5.34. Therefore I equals 10.5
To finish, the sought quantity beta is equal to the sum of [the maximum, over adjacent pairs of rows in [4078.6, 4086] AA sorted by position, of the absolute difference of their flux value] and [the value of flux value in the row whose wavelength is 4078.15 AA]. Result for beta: 4.84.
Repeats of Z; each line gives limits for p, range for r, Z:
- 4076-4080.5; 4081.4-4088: 1.09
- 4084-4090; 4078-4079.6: 0.90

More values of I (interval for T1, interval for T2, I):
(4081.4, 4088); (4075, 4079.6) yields 9.9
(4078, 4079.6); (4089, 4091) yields 10.1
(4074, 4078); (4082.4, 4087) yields 10.0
